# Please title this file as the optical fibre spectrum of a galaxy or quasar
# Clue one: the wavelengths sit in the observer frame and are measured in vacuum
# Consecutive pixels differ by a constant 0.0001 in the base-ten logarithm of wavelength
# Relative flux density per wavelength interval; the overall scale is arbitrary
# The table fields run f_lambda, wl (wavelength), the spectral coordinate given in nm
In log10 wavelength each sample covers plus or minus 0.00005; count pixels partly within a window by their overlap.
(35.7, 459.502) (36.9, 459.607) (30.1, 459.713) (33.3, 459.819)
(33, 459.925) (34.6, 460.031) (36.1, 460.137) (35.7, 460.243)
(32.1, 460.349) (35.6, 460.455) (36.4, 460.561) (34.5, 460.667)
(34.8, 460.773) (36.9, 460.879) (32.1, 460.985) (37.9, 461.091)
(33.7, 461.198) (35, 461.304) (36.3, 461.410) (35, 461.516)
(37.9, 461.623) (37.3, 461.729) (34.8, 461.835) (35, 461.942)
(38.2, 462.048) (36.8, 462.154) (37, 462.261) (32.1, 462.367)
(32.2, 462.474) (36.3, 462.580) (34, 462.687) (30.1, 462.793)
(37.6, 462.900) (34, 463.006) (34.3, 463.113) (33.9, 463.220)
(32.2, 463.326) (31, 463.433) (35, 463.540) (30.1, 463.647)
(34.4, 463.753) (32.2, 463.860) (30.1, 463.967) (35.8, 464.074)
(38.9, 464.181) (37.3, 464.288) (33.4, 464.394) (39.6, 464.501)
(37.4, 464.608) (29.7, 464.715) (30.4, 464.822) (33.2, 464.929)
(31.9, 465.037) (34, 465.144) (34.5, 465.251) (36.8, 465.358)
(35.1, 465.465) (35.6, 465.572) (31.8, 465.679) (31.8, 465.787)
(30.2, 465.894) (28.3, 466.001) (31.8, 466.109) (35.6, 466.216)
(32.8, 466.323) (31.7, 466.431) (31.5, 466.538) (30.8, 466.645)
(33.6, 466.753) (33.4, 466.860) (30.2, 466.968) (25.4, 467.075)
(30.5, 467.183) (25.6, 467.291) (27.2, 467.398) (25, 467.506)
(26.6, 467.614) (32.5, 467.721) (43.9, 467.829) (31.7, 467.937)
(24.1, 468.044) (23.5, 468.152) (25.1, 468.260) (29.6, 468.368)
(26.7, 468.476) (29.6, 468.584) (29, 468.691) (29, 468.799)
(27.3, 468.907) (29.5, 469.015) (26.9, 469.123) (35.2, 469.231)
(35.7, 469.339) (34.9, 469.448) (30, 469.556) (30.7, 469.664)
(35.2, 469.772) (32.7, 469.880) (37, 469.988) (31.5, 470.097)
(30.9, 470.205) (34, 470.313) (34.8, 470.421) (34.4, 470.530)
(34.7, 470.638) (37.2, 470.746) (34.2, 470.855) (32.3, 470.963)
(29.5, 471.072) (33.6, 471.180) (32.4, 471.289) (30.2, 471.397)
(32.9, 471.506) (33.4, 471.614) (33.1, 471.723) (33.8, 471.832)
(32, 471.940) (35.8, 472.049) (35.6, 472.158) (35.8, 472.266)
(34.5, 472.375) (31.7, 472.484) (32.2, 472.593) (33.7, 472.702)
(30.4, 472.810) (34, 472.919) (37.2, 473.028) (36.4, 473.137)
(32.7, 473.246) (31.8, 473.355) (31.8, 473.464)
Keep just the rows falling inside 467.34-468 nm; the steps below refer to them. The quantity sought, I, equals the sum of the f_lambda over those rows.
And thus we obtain 187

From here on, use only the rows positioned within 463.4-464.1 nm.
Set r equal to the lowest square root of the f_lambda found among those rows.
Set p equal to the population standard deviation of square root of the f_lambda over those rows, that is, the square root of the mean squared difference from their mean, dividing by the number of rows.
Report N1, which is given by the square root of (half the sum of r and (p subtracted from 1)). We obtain 1.77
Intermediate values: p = 0.19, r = 5.49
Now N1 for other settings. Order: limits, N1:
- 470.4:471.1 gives 1.77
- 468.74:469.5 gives 1.71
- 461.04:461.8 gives 1.83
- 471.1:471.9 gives 1.79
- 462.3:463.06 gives 1.77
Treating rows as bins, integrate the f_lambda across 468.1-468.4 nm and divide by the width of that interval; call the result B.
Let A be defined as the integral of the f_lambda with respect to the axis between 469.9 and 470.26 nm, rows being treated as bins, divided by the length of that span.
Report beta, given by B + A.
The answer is 58.9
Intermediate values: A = 33.1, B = 26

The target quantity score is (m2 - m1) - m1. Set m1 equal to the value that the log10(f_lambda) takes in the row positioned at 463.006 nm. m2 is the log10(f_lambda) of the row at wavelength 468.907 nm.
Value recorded -1.63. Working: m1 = 1.53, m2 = 1.44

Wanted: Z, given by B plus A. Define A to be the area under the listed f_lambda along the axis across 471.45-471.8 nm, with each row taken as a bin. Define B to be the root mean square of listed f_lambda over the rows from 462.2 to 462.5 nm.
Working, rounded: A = 11.6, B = 33.8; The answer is 45.4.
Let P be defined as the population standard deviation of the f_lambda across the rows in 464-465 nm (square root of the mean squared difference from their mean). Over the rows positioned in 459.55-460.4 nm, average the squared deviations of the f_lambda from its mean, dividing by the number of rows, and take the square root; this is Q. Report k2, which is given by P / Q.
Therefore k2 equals 1.6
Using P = 3.4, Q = 2.13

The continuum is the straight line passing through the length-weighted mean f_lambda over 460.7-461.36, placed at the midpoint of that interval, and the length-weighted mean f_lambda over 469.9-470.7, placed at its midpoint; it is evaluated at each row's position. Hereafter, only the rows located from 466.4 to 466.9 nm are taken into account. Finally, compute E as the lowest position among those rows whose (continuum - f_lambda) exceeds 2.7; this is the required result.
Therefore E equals 466.538 nm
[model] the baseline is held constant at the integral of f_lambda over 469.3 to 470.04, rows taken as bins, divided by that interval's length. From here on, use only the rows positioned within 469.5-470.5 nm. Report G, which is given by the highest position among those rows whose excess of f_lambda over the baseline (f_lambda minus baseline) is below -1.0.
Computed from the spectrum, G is 470.205 nm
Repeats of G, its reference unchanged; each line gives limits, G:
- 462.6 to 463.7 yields 463.647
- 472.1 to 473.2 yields 472.810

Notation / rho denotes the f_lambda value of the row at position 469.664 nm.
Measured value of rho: 30.7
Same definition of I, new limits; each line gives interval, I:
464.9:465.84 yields 305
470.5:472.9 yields 733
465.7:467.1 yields 407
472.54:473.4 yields 268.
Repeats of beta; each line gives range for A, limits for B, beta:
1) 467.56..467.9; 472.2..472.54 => 68.3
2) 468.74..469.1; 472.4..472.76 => 61.1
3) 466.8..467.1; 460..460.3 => 65.7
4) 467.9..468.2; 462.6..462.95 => 60.3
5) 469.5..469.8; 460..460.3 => 67.2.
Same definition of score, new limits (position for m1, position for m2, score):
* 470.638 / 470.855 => -1.55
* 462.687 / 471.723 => -1.54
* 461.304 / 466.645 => -1.60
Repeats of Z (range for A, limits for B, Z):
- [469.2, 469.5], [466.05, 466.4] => 44.0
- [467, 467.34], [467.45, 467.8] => 37.5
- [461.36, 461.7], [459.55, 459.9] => 45.9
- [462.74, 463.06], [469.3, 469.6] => 44.5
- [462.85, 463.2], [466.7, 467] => 44.7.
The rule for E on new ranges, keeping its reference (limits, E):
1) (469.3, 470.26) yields 469.556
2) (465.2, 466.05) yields 465.894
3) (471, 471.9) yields 471.072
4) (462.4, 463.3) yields 462.793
